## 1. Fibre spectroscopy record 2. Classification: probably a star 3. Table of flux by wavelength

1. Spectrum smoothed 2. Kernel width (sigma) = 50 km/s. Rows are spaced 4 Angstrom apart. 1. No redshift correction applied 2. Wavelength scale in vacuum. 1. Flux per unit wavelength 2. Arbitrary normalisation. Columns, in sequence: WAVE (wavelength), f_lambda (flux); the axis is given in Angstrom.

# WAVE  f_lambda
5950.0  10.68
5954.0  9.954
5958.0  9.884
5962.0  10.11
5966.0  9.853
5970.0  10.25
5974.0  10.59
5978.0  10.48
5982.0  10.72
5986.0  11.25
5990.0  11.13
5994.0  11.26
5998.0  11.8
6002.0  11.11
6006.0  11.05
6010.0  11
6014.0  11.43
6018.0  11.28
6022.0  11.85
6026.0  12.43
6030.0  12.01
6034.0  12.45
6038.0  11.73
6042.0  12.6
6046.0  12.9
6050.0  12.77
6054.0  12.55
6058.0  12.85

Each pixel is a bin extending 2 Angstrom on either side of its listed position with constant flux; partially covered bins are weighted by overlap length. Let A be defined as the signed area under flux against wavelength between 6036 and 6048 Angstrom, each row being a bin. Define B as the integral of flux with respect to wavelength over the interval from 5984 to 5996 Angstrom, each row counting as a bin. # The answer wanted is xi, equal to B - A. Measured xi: -14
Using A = 149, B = 135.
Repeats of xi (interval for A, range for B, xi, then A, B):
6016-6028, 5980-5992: -10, 142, 132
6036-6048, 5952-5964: -29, 149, 120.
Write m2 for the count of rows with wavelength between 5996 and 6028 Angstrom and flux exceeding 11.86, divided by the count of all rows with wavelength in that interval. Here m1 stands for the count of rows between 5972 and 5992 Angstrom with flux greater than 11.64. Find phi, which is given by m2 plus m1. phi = 0.1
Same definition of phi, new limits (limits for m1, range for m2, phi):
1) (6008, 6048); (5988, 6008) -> 7.0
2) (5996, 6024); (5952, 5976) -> 2.0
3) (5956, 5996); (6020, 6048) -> 0.7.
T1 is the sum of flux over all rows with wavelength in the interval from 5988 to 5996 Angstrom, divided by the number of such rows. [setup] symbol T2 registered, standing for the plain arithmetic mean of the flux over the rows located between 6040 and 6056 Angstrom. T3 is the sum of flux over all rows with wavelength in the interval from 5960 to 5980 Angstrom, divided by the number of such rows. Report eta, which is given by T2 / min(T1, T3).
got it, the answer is 1.24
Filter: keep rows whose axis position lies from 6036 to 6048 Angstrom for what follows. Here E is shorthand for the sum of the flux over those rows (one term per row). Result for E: 37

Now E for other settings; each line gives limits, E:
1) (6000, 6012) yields 33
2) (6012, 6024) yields 35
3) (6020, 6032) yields 36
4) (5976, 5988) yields 32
